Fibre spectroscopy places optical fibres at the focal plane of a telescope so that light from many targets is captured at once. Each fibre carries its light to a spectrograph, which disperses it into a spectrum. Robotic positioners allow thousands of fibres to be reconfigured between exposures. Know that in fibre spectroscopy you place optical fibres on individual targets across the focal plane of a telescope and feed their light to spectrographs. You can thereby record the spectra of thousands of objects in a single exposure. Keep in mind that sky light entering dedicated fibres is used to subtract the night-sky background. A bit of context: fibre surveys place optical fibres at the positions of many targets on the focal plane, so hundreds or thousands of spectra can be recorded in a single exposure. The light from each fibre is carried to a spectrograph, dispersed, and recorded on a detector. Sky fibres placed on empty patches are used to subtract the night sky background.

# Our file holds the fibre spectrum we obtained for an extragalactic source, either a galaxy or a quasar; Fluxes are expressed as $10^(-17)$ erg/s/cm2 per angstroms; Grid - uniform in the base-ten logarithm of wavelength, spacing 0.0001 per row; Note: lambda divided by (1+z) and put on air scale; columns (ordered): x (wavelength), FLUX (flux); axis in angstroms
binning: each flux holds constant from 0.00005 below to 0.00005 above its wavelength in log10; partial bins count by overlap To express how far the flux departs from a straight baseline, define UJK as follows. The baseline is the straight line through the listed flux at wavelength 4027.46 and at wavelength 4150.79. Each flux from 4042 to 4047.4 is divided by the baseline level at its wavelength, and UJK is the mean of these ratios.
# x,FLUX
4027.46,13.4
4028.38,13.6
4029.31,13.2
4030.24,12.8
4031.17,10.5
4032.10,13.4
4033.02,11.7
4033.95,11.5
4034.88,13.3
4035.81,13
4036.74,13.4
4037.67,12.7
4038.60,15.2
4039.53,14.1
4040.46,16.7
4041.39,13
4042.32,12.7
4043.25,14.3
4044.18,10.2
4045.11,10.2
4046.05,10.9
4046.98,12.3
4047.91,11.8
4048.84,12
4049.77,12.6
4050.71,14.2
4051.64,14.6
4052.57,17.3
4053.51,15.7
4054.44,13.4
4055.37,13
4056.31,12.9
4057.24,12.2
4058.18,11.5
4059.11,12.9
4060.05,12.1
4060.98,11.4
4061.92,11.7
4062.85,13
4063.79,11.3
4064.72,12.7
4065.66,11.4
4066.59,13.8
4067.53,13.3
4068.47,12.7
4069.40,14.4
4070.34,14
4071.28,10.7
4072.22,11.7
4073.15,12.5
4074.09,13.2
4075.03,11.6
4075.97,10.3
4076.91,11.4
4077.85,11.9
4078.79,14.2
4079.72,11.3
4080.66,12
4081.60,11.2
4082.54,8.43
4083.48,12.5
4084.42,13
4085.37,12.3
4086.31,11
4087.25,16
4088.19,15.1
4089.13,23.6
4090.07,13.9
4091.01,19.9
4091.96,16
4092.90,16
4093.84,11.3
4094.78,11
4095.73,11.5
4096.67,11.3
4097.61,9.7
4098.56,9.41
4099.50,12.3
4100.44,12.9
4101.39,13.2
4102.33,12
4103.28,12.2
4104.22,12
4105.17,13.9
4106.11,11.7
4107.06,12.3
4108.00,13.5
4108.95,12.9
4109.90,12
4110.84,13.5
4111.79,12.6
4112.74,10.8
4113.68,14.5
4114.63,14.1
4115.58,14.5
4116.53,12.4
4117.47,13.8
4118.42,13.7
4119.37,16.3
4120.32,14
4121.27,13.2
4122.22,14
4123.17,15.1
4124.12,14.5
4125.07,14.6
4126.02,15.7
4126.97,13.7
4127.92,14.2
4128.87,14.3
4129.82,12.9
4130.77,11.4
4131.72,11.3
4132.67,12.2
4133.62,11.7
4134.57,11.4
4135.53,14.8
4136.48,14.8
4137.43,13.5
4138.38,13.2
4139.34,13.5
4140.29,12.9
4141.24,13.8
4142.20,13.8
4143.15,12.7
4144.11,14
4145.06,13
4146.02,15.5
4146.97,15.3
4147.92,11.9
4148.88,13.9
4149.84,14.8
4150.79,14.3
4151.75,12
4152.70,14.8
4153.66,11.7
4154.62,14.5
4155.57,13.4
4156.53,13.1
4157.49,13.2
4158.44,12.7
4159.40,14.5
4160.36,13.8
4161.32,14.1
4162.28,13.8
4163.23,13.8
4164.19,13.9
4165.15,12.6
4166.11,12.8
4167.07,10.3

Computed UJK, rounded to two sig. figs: 0.87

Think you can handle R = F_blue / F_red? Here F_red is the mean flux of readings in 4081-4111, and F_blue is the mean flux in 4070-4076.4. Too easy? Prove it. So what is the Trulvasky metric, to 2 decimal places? 0.92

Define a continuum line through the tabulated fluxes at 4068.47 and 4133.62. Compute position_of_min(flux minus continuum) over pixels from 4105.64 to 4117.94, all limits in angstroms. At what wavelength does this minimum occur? 4112.74 angstroms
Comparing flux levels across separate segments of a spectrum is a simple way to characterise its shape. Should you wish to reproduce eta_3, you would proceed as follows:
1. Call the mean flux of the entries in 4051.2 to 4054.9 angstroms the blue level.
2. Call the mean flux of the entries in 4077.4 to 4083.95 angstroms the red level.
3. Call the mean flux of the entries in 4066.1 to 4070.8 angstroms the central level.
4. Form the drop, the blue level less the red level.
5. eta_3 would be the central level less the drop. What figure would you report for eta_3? 10.0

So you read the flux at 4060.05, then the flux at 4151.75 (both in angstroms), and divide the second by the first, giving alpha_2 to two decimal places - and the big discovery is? 0.99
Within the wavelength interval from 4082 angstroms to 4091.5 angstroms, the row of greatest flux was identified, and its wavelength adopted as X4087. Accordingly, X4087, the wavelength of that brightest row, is 4089.13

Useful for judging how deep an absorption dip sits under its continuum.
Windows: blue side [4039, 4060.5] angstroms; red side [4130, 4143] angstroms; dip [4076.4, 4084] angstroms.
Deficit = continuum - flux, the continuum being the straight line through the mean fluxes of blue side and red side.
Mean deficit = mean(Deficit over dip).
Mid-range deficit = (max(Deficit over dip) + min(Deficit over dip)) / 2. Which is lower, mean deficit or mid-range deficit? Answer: 1.4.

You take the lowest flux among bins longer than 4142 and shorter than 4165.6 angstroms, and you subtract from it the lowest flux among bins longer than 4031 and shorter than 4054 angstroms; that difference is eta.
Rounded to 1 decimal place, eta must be 1.5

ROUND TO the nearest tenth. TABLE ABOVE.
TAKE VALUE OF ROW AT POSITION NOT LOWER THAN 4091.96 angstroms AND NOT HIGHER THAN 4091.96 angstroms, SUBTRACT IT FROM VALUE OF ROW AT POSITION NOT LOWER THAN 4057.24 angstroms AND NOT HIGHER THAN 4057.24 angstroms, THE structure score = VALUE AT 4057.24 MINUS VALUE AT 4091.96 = -3.8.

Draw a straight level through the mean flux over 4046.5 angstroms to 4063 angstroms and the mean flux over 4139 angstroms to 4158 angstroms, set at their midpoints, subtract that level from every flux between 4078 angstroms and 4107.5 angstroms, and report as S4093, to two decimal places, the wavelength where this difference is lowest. 4082.54 angstroms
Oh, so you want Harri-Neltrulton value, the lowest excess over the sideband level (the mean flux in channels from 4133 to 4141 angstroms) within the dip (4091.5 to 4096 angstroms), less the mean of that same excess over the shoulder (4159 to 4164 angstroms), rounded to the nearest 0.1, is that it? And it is -3.0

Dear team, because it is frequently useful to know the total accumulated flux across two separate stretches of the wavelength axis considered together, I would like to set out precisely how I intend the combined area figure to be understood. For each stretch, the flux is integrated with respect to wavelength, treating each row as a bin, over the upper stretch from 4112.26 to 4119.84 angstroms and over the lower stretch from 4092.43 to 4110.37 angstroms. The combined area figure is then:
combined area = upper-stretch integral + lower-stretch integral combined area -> 323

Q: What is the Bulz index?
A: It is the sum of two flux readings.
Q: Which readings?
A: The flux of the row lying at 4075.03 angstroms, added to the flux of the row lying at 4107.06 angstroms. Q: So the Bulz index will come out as 24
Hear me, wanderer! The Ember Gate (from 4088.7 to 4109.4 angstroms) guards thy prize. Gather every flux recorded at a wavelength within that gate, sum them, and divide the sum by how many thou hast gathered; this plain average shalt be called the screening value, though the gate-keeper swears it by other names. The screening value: 13.3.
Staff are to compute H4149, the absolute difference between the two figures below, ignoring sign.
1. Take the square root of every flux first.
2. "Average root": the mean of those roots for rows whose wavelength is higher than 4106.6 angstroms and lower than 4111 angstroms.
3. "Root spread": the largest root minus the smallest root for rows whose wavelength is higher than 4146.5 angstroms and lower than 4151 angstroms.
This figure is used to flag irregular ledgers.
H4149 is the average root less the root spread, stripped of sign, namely 3.12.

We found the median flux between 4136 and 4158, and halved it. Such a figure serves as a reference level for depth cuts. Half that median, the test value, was 6.75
